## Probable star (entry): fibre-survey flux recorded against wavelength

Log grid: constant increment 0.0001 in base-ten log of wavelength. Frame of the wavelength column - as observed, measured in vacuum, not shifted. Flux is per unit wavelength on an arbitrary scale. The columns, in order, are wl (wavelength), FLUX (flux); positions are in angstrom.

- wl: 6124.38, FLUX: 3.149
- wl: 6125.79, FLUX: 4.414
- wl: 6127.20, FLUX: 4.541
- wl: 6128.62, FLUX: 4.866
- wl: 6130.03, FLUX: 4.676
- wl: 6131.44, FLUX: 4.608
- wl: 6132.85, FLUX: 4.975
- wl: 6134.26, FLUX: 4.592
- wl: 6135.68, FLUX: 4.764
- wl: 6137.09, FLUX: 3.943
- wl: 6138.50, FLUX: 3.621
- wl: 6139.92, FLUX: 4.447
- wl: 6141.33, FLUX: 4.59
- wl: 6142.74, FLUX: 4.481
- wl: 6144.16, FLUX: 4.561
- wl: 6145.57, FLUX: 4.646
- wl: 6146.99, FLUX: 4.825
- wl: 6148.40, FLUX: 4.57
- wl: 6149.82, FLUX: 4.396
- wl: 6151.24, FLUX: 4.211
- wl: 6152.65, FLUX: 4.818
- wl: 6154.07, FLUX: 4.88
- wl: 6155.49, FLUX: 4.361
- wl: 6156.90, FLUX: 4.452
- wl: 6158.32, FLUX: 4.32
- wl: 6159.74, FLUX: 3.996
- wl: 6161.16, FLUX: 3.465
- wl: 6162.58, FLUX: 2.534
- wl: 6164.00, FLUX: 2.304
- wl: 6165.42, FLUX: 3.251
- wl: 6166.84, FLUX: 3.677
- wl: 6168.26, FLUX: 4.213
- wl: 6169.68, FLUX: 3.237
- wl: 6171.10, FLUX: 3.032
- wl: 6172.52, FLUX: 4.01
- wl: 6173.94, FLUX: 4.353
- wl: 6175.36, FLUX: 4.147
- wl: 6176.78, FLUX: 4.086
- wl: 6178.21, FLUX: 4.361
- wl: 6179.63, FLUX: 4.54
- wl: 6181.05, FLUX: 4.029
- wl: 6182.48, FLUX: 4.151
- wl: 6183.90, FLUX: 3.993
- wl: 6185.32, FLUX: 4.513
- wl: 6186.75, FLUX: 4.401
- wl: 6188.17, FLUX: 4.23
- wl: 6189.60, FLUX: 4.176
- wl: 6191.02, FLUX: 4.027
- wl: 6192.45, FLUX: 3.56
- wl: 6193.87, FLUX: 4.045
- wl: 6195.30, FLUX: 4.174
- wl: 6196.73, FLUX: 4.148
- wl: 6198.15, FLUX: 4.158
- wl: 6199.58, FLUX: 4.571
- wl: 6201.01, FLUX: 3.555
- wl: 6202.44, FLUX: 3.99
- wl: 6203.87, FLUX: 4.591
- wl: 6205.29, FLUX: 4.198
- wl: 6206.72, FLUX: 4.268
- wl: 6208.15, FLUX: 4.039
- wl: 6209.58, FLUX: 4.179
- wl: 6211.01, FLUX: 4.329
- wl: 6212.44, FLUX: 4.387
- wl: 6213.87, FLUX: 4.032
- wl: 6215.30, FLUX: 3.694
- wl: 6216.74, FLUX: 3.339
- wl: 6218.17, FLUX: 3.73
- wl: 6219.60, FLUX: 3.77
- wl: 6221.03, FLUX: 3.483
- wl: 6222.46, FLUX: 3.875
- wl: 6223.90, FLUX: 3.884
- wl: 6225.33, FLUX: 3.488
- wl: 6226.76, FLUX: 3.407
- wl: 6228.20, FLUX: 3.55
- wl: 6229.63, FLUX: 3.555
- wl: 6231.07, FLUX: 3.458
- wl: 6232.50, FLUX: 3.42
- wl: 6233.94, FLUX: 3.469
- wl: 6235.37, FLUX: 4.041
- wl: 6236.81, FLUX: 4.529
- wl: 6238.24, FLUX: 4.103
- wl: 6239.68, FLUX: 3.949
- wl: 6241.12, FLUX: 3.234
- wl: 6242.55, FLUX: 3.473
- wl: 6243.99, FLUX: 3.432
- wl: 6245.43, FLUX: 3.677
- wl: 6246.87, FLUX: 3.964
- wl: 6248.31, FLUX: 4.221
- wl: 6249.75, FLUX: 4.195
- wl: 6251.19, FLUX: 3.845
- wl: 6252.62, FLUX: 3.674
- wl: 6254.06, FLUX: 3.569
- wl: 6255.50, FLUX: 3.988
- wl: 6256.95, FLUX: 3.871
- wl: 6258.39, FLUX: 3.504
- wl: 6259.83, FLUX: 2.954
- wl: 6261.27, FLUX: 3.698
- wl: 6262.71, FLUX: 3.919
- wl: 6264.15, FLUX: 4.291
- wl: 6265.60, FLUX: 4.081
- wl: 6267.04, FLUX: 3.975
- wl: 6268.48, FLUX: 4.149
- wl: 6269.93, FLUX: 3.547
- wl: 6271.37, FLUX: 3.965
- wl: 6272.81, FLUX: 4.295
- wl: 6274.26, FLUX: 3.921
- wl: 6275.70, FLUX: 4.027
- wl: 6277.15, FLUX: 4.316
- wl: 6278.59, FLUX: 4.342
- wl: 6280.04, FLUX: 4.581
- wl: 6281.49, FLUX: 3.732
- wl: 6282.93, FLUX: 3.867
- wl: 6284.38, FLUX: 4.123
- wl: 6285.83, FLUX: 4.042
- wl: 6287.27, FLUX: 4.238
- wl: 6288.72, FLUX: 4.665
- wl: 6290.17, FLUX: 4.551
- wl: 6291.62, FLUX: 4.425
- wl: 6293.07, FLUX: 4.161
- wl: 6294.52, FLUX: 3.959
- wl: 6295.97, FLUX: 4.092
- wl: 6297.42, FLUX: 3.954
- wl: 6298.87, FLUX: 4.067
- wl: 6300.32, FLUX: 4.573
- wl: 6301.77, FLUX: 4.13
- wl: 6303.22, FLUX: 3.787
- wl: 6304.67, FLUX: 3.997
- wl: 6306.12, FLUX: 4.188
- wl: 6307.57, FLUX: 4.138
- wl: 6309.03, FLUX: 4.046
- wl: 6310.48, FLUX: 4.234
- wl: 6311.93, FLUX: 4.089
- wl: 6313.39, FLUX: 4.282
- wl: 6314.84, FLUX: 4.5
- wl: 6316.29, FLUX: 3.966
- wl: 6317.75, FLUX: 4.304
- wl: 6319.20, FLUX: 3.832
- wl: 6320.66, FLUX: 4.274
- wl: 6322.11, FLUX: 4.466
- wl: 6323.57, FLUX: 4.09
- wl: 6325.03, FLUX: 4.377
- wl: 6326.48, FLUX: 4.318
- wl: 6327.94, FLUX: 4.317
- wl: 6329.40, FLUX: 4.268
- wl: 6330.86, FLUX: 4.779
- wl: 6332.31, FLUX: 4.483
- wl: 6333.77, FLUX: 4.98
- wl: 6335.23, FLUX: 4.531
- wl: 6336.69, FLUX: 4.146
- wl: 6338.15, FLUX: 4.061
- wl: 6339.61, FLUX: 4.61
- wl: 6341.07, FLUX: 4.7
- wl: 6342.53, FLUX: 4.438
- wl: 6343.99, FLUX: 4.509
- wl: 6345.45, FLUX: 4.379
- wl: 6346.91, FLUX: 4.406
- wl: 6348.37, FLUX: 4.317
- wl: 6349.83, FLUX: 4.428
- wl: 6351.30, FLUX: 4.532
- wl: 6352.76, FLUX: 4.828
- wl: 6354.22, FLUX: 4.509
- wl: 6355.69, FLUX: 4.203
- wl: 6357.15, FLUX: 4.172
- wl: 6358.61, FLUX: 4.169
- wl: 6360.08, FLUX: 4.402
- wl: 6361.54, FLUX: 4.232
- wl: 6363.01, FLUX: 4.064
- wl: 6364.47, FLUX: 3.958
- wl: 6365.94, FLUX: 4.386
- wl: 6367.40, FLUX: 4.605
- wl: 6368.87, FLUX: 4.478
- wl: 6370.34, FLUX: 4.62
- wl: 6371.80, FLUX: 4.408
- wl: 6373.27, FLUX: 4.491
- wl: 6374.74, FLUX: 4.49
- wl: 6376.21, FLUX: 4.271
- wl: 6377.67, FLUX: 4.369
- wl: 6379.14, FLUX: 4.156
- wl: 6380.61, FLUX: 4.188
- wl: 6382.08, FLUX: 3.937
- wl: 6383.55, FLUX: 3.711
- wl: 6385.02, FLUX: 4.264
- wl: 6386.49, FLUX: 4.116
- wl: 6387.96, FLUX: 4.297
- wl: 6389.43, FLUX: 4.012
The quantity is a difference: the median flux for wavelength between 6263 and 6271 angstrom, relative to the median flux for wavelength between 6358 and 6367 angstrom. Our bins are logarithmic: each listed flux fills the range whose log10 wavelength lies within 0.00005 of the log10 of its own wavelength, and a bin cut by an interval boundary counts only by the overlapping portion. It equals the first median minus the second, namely -0.1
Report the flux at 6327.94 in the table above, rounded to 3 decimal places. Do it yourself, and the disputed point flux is 4.317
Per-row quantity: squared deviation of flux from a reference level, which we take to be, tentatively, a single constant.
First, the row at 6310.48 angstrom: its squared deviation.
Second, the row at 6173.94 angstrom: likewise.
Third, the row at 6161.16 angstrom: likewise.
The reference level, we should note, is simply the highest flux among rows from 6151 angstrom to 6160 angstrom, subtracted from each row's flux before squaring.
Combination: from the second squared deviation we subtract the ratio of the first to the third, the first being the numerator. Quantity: 0.1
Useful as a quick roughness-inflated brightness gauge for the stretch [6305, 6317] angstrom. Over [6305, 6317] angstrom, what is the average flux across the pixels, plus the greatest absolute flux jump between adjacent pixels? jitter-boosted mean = 4.71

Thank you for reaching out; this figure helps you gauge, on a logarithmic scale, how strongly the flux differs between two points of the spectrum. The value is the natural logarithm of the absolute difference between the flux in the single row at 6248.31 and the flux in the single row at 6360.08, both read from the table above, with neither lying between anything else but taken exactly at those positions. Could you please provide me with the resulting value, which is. -1.71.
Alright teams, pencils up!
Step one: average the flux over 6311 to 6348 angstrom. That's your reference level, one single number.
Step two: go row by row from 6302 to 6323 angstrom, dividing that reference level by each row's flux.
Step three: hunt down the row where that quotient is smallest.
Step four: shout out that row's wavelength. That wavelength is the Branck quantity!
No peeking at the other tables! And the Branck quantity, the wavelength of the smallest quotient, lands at 6314.84 angstrom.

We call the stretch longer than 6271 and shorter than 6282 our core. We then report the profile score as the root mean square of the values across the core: 4.16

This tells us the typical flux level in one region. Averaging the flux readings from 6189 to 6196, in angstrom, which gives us 4.00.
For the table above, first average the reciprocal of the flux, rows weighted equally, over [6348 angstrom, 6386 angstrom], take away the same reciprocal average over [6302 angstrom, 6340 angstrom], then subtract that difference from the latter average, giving 0.24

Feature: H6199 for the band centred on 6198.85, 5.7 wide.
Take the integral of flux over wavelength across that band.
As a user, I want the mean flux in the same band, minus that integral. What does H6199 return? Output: -19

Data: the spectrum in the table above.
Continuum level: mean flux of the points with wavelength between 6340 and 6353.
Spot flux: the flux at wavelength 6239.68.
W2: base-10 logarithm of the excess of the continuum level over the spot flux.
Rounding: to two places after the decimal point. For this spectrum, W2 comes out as -0.26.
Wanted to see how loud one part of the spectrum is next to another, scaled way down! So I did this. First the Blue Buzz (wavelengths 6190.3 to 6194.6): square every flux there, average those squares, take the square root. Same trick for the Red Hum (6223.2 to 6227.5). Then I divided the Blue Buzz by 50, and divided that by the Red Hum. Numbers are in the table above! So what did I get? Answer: 0.0216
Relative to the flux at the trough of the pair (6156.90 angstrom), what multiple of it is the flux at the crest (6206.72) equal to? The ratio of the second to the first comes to 0.96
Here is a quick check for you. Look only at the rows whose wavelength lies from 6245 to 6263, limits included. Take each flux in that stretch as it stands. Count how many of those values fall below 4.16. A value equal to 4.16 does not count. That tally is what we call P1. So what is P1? 11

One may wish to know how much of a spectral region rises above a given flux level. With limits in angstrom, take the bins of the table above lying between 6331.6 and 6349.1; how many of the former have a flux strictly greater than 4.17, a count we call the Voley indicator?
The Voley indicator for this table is 10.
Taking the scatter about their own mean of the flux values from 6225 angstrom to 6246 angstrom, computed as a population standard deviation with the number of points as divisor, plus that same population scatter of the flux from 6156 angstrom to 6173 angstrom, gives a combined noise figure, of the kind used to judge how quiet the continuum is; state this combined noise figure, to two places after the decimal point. 1.00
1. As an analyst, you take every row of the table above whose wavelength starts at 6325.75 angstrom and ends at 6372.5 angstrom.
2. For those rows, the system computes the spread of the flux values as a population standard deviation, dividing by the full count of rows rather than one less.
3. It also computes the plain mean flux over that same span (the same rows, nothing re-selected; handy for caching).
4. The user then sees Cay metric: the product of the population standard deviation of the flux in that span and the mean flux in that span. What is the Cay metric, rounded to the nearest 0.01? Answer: 1.00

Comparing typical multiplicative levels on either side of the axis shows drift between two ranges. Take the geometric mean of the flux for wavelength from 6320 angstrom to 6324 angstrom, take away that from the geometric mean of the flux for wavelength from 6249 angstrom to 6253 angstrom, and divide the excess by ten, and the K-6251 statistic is -0.038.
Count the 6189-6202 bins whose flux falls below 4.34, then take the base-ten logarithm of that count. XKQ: 0.90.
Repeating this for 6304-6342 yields 1.23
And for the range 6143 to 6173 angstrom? 1.08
